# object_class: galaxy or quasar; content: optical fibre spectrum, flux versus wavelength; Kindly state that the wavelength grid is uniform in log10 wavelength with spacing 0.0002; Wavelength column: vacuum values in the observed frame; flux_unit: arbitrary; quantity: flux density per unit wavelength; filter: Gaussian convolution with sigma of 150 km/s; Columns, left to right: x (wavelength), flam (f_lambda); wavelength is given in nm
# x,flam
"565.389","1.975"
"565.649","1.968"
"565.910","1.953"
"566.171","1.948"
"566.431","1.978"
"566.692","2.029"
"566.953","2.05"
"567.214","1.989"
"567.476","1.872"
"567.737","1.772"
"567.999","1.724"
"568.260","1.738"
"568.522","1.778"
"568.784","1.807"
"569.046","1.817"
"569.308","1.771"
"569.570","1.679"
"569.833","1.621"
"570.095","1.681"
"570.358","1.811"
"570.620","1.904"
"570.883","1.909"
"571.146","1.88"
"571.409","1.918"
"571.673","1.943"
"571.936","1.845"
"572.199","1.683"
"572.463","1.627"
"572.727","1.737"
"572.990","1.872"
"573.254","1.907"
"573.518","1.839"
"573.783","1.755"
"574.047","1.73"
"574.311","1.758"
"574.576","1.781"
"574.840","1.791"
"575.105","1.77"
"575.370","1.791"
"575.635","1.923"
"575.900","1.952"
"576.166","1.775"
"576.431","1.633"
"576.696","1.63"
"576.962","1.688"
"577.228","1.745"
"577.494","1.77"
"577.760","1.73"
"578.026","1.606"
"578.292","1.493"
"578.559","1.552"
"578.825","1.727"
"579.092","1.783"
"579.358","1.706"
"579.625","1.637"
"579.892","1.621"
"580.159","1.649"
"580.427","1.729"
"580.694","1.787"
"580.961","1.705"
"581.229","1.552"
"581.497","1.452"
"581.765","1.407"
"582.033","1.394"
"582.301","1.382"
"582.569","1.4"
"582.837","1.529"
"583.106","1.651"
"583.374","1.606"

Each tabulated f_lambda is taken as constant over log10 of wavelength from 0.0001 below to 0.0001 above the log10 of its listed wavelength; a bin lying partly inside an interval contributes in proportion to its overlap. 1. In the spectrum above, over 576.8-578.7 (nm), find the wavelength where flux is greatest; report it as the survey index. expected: 577.494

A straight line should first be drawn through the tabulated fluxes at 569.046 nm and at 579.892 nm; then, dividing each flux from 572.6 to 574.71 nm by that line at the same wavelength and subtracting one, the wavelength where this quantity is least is 572.727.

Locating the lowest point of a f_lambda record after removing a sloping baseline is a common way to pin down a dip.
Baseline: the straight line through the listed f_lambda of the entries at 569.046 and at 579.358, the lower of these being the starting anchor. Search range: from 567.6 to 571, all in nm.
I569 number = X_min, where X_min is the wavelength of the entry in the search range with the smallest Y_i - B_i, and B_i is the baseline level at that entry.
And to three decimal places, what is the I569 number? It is 569.833 nm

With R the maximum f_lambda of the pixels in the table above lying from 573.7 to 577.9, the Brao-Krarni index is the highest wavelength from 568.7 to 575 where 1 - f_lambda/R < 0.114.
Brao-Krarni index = 574.840 nm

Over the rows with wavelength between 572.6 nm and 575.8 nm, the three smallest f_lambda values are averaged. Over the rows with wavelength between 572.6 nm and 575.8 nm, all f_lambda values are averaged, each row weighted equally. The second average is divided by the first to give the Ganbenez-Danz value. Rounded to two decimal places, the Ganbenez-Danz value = 1.04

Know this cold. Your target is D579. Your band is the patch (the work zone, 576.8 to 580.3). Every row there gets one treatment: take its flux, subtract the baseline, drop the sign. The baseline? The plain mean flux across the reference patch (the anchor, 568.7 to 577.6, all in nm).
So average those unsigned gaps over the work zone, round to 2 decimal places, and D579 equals 0.12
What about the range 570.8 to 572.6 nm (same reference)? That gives 0.12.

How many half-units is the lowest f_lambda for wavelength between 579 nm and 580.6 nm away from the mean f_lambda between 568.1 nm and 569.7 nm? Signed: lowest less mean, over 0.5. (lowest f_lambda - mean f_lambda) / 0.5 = -0.29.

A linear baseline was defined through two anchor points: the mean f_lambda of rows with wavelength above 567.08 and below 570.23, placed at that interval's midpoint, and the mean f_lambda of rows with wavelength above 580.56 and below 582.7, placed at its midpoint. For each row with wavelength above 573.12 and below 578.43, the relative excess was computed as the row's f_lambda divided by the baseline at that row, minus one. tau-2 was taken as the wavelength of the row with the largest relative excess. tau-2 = 575.900 nm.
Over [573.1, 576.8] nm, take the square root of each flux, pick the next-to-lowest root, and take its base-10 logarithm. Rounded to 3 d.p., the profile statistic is 0.106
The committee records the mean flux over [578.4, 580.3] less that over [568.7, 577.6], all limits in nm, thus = -0.12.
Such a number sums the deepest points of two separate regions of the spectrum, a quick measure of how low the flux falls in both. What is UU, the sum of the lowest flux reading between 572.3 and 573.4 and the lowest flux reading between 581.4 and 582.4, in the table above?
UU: 3.01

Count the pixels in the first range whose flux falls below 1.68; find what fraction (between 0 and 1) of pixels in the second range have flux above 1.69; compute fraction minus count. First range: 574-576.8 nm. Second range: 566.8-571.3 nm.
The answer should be -1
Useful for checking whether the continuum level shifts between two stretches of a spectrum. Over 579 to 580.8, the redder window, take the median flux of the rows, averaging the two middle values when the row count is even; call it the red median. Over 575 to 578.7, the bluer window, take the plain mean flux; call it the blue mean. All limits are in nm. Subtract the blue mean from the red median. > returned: -0.012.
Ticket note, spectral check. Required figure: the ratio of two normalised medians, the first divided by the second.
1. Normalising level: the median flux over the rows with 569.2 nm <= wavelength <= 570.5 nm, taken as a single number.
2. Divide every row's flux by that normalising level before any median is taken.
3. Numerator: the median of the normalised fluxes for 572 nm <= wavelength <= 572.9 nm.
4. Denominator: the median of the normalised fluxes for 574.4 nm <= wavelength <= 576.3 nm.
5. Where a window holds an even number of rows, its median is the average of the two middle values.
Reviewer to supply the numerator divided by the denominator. 0.94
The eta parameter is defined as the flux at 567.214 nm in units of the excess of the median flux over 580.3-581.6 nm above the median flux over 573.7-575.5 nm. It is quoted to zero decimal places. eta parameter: -31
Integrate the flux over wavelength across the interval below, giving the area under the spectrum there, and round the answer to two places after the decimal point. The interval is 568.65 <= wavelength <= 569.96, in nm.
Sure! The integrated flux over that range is 2.28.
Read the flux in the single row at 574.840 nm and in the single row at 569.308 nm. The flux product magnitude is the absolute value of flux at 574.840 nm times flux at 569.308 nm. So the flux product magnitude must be 3.17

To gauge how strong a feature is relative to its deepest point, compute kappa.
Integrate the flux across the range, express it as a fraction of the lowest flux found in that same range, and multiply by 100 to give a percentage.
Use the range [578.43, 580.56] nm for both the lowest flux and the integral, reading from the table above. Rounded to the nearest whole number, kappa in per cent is 230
